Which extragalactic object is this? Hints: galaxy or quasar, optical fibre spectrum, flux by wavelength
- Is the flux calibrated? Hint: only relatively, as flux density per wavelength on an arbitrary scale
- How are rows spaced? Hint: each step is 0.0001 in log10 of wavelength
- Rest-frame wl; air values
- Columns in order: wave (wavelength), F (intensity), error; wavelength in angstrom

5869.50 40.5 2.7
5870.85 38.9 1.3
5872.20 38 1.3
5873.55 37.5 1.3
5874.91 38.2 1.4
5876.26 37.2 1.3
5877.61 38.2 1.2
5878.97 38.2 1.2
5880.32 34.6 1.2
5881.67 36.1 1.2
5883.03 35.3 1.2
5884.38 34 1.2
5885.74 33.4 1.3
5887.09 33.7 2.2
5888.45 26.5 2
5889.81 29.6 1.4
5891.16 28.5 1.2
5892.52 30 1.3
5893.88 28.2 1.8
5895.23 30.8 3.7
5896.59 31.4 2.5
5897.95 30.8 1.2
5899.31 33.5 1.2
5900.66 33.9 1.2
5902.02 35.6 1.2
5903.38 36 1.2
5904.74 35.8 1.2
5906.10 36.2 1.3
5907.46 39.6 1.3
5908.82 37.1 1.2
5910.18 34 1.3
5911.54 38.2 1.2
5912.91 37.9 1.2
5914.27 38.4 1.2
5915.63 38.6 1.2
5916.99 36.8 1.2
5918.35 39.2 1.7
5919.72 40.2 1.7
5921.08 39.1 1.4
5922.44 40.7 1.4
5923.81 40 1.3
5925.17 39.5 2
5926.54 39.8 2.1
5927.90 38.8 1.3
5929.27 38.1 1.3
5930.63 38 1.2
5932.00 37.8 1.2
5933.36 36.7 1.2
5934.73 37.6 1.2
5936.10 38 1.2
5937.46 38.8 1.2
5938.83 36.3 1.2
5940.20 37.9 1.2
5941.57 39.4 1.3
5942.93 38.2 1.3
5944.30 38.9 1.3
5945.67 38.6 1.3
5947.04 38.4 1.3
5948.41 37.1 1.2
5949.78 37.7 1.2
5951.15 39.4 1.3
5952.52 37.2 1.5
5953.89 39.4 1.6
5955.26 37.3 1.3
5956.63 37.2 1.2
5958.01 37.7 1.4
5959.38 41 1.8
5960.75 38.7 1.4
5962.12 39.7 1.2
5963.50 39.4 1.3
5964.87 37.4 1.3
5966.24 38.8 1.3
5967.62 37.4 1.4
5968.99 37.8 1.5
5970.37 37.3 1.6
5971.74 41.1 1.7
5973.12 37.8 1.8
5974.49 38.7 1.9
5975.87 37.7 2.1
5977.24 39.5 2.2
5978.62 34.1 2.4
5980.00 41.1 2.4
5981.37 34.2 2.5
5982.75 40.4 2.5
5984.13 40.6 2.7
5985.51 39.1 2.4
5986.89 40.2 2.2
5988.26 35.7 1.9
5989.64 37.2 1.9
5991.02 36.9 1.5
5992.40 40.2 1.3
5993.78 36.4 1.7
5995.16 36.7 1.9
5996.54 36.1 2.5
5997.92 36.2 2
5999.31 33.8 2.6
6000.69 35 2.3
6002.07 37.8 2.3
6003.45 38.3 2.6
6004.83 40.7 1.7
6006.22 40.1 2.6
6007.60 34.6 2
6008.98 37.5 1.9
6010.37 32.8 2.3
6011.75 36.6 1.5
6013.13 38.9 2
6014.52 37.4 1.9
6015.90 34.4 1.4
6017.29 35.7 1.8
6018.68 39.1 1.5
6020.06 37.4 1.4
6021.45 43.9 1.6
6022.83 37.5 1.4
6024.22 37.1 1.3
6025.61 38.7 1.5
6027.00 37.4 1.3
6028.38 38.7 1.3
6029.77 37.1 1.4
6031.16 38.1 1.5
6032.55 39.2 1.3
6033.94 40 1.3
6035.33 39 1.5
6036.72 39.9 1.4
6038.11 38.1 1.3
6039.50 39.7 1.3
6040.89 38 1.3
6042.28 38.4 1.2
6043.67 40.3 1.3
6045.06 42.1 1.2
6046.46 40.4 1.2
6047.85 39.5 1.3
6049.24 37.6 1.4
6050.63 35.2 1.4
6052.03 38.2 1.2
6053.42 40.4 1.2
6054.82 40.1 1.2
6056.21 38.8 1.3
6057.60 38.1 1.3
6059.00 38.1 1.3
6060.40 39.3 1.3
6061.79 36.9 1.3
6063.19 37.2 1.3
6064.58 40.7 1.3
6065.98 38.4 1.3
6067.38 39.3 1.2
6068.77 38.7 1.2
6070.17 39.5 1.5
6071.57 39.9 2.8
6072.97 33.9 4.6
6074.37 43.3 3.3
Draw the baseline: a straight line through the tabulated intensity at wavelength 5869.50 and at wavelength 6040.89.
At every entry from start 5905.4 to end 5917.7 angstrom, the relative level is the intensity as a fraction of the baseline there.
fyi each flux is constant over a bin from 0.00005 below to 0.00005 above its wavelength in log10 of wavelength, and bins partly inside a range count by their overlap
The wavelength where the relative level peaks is 5907.46 angstrom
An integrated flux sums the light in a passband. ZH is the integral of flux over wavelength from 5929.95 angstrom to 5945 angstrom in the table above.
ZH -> 571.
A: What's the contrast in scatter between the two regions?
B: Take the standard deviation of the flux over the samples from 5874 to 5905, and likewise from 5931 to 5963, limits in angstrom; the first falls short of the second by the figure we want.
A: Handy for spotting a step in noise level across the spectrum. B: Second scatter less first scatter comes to -2.3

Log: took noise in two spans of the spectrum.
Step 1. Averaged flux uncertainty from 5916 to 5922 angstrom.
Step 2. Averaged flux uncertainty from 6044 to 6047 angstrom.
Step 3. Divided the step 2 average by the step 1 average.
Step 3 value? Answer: 0.8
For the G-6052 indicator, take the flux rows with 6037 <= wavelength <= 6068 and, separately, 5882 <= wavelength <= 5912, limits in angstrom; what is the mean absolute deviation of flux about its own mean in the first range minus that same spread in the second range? -1.6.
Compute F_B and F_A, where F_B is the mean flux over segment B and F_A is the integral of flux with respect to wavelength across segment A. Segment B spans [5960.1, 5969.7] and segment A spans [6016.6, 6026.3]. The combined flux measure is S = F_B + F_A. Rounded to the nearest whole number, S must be 412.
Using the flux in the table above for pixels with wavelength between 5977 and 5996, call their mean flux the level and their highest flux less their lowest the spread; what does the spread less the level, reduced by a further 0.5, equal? -31.5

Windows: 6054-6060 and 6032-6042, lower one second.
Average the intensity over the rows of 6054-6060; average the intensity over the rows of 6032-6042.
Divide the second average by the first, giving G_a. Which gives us 1.01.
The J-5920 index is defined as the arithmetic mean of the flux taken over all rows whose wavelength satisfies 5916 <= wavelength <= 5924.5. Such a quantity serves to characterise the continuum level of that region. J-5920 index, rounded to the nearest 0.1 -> 39.3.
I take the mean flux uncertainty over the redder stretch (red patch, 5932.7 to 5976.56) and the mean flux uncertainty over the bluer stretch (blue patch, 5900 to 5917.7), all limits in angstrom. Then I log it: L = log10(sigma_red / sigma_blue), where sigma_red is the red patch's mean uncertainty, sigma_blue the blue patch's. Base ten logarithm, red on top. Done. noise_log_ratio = 0.1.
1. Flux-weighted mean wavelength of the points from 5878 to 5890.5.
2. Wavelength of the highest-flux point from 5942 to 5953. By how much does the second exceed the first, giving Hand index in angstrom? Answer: 67.1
